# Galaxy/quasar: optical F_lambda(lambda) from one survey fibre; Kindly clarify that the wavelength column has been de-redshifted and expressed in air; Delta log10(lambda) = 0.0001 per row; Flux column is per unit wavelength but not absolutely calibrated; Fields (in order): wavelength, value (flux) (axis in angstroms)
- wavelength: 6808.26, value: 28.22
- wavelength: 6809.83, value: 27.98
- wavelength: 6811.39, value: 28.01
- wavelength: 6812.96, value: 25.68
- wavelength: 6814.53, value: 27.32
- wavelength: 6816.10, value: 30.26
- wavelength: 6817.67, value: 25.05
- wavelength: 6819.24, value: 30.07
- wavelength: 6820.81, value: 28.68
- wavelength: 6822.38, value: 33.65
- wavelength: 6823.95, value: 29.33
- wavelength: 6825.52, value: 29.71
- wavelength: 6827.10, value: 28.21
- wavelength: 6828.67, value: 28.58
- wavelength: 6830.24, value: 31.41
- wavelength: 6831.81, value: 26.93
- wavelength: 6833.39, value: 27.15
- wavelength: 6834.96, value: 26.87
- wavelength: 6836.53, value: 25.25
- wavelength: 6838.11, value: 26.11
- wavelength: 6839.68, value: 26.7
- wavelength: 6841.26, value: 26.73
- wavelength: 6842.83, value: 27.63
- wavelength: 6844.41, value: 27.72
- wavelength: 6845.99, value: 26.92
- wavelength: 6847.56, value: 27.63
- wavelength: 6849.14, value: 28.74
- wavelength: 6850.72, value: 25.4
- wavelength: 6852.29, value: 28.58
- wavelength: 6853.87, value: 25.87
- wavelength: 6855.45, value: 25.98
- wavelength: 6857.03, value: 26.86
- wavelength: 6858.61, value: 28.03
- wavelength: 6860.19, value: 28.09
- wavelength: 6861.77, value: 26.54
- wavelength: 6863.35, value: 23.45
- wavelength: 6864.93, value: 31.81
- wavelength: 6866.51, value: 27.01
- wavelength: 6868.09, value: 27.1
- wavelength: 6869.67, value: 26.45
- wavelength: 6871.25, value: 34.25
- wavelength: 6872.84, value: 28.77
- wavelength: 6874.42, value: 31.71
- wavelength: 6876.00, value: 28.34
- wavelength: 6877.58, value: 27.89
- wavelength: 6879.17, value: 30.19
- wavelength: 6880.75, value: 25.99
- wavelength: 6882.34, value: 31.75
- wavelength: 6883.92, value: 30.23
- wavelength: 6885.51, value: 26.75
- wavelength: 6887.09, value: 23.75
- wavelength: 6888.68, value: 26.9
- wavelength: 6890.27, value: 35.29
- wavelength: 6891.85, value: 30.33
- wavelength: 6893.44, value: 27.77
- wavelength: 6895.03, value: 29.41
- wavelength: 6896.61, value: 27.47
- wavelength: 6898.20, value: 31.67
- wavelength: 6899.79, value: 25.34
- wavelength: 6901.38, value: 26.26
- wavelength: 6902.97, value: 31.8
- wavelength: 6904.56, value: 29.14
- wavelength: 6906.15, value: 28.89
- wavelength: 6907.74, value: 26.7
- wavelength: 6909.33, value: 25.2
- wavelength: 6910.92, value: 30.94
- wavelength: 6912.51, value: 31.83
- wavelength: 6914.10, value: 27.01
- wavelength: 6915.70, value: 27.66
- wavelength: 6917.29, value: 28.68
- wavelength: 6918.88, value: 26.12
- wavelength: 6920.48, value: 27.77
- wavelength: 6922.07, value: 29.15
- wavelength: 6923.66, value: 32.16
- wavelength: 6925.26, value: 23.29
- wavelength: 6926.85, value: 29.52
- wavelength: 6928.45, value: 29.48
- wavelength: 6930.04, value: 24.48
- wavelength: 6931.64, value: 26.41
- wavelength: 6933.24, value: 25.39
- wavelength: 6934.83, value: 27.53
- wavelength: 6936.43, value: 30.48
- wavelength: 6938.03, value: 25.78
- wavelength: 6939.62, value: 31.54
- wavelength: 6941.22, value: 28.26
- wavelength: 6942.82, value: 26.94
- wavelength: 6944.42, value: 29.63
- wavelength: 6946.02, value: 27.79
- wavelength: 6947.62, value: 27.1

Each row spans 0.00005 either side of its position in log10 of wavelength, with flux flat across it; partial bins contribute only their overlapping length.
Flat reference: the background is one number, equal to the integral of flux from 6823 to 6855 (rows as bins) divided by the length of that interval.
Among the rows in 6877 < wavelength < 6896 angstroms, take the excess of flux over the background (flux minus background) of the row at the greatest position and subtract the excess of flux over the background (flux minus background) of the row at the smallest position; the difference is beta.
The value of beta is 1.5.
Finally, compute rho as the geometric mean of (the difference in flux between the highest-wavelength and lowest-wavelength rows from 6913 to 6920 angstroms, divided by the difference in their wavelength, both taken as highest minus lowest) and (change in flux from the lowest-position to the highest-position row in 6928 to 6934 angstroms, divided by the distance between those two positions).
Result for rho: 0.40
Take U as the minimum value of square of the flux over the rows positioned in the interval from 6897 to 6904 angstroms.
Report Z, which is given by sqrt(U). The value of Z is 25.3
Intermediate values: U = 642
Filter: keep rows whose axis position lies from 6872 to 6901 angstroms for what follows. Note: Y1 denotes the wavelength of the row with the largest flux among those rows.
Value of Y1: 6890.27 angstroms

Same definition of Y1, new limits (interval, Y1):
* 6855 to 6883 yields 6871.25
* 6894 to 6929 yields 6923.66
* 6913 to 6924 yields 6923.66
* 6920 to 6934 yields 6923.66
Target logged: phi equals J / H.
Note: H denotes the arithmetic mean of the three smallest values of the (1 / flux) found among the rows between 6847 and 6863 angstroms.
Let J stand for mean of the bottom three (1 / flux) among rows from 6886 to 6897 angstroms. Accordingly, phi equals 0.90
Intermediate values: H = 0.0351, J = 0.0318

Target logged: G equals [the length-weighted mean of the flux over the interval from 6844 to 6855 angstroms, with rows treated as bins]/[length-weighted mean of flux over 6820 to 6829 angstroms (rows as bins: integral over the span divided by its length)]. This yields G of 0.91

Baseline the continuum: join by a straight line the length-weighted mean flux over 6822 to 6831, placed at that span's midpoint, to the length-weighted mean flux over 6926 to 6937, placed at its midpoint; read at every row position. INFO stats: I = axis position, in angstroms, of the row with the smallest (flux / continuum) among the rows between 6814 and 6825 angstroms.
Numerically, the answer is 6817.67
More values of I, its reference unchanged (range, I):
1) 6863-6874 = 6863.35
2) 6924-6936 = 6925.26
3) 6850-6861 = 6850.72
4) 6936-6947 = 6938.03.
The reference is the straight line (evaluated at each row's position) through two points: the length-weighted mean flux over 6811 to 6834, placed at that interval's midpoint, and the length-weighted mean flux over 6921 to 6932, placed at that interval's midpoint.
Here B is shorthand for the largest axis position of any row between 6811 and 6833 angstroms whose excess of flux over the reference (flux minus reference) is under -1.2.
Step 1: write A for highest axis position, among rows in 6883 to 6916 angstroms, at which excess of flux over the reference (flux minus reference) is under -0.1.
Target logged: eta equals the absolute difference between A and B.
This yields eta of 83.9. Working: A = 6915.70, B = 6831.81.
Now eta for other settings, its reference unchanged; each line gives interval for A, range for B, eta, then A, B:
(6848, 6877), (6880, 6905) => 31.7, 6869.67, 6901.38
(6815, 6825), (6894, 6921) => 101.2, 6817.67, 6918.88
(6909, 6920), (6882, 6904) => 17.5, 6918.88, 6901.38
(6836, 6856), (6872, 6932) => 76.2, 6855.45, 6931.64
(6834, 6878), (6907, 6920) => 41.3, 6877.58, 6918.88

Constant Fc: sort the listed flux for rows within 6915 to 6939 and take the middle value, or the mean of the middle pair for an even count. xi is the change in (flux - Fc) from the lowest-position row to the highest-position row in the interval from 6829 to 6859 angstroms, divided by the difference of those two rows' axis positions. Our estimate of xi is -0.1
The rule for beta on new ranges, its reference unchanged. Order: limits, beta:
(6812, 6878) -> 2.2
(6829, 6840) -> -4.7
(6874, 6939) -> -5.9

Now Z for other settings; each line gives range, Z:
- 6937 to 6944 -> 25.8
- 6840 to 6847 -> 26.7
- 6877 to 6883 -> 26.0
